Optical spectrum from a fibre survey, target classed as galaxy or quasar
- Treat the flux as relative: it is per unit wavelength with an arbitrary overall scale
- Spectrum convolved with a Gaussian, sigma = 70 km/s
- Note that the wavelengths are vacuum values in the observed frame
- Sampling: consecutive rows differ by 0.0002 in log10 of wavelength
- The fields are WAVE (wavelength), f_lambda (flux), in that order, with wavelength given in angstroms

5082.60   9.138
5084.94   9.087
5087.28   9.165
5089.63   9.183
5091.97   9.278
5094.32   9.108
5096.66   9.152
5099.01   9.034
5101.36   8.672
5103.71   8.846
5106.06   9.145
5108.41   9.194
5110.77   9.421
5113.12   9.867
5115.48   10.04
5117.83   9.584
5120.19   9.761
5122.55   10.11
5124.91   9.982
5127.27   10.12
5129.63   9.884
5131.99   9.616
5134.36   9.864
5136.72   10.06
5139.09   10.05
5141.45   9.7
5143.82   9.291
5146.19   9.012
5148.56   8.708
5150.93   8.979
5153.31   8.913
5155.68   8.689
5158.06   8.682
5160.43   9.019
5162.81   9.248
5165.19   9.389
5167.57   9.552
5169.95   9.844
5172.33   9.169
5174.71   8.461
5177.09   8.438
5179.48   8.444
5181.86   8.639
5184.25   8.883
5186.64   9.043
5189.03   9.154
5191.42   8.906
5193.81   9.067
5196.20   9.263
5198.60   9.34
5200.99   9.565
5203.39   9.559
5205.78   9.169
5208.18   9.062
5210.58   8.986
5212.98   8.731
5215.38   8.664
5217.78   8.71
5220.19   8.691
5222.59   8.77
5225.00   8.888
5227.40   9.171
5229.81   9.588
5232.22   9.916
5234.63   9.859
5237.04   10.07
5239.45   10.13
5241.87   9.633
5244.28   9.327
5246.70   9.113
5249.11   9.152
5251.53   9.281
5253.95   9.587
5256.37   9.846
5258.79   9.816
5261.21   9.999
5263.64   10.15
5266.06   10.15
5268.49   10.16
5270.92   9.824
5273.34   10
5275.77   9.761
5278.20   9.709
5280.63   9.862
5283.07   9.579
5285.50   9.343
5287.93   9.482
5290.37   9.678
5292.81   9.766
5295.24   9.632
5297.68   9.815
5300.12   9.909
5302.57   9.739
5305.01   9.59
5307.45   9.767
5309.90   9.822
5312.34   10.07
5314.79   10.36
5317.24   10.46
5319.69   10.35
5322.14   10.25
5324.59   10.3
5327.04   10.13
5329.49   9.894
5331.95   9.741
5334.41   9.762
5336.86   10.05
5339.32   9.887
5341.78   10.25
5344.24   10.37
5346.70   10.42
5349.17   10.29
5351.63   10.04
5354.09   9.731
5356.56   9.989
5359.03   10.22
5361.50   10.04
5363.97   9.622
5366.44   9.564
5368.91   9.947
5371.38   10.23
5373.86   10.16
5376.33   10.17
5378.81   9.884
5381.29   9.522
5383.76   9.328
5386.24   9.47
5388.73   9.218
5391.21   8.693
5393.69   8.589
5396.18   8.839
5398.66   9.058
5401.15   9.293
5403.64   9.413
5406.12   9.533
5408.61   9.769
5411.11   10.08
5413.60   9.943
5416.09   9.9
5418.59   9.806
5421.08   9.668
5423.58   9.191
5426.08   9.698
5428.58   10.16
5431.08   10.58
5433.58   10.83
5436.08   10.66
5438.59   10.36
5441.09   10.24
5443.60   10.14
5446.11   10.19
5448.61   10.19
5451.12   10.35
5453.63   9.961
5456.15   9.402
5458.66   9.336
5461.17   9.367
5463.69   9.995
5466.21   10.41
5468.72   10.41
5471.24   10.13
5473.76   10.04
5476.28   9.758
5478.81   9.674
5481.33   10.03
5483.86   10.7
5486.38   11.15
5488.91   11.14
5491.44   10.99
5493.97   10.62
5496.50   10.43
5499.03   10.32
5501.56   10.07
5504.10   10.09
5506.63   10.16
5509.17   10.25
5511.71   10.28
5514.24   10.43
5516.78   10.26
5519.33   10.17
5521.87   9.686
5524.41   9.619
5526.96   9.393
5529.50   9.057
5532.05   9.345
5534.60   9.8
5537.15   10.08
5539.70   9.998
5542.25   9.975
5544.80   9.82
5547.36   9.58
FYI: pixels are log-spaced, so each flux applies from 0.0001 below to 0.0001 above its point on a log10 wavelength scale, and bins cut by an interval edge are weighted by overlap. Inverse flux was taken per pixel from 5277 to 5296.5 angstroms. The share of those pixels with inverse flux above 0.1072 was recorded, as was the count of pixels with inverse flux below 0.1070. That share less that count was -7.0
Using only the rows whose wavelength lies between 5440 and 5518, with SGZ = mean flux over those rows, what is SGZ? 10.2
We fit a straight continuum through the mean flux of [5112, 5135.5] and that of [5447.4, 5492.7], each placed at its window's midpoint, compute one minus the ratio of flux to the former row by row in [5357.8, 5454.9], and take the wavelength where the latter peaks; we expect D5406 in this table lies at 5393.69 angstroms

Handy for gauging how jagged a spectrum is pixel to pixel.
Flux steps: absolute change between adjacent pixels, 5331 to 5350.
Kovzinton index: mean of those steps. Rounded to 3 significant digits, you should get 0.162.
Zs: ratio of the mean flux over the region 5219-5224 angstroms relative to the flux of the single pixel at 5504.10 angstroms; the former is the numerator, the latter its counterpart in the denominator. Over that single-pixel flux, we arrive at 0.87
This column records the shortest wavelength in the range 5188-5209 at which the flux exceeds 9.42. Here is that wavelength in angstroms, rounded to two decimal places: 5200.99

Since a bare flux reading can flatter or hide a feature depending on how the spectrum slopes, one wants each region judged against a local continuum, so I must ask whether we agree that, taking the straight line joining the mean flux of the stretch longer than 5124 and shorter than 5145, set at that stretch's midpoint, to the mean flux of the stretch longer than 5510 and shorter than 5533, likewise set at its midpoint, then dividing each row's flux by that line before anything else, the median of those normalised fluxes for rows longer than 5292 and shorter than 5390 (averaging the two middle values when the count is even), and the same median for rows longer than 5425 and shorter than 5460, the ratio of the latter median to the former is 1.03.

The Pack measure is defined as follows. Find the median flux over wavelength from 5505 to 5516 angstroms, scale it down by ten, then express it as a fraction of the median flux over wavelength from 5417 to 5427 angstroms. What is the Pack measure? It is 0.106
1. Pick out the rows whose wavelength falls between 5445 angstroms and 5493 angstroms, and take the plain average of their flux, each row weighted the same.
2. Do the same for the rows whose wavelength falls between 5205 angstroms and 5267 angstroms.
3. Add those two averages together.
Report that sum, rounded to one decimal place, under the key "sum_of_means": 19.6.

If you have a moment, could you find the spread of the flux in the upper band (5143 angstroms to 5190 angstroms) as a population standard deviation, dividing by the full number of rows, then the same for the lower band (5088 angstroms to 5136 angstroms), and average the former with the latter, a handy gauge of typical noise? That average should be 0.40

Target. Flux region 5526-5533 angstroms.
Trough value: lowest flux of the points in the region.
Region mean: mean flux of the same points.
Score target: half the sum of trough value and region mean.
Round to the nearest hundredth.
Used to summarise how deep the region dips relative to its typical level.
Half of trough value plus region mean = 9.16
